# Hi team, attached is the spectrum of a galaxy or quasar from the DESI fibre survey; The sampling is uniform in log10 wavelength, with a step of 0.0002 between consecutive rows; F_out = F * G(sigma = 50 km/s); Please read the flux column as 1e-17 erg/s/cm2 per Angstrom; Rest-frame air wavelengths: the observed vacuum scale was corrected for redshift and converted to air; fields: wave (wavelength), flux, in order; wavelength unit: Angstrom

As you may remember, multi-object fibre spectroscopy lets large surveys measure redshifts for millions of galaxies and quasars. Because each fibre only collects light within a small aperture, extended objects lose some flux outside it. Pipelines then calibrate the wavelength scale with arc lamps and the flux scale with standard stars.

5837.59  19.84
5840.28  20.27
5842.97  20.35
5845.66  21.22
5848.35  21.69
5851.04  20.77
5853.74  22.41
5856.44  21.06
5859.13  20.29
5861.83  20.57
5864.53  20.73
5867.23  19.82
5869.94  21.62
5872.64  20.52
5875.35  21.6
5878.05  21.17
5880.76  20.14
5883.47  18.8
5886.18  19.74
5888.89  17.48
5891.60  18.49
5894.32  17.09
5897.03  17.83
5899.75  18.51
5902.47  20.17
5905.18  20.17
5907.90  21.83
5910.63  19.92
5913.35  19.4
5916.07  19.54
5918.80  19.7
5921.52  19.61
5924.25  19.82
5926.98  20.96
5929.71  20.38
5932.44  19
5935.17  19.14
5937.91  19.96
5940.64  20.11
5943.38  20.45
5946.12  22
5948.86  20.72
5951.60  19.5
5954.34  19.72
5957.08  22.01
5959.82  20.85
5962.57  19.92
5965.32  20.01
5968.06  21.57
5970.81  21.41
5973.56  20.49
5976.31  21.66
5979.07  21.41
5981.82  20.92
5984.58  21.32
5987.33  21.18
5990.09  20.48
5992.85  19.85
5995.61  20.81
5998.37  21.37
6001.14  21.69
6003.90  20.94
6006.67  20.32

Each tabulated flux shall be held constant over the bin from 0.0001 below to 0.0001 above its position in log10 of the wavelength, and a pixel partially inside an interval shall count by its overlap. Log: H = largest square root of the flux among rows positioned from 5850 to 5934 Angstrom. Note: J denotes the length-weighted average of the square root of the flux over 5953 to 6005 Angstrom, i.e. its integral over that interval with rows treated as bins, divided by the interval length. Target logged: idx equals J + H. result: 9.31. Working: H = 4.73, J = 4.57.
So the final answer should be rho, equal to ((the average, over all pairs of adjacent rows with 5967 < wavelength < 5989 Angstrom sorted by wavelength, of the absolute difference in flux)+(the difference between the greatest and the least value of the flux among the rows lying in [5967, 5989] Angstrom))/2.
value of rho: 0.8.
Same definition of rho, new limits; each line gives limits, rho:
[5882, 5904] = 2.2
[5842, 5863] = 1.5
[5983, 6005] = 1.2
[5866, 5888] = 2.0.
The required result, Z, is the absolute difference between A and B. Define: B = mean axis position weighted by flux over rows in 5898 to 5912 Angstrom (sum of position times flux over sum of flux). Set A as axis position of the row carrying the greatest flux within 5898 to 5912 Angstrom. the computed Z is 2.6 Angstrom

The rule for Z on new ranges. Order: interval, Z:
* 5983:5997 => 5.4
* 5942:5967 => 2.8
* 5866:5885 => 5.3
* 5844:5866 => 1.3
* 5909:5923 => 5.4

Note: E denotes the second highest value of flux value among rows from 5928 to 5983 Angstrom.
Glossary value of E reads 22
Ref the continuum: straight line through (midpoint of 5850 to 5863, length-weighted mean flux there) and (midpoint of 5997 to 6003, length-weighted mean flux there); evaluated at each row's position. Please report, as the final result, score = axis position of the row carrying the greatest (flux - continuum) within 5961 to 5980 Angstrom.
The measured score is 5976.31 Angstrom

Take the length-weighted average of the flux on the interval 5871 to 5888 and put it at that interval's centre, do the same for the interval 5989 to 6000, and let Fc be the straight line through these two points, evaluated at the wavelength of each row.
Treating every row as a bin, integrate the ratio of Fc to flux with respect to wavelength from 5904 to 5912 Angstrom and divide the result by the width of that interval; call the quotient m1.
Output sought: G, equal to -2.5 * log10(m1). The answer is 0.014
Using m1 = 0.99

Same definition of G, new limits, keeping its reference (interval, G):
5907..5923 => -0.025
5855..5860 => 0.027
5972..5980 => 0.031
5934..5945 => -0.027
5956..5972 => 0.019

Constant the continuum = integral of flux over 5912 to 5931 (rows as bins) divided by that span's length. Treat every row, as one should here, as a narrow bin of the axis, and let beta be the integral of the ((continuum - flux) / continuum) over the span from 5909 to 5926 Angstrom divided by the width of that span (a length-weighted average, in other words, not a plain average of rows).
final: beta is 0.009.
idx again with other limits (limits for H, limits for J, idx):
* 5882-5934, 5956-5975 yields 9.24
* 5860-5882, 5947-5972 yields 9.19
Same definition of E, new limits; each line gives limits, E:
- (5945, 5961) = 22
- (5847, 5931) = 21.83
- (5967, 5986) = 21.57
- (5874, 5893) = 21.17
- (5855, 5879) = 21.6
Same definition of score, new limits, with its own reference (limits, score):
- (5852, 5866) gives 5853.74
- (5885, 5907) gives 5902.47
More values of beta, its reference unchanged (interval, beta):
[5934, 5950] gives -0.025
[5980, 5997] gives -0.043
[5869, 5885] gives -0.035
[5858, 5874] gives -0.034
